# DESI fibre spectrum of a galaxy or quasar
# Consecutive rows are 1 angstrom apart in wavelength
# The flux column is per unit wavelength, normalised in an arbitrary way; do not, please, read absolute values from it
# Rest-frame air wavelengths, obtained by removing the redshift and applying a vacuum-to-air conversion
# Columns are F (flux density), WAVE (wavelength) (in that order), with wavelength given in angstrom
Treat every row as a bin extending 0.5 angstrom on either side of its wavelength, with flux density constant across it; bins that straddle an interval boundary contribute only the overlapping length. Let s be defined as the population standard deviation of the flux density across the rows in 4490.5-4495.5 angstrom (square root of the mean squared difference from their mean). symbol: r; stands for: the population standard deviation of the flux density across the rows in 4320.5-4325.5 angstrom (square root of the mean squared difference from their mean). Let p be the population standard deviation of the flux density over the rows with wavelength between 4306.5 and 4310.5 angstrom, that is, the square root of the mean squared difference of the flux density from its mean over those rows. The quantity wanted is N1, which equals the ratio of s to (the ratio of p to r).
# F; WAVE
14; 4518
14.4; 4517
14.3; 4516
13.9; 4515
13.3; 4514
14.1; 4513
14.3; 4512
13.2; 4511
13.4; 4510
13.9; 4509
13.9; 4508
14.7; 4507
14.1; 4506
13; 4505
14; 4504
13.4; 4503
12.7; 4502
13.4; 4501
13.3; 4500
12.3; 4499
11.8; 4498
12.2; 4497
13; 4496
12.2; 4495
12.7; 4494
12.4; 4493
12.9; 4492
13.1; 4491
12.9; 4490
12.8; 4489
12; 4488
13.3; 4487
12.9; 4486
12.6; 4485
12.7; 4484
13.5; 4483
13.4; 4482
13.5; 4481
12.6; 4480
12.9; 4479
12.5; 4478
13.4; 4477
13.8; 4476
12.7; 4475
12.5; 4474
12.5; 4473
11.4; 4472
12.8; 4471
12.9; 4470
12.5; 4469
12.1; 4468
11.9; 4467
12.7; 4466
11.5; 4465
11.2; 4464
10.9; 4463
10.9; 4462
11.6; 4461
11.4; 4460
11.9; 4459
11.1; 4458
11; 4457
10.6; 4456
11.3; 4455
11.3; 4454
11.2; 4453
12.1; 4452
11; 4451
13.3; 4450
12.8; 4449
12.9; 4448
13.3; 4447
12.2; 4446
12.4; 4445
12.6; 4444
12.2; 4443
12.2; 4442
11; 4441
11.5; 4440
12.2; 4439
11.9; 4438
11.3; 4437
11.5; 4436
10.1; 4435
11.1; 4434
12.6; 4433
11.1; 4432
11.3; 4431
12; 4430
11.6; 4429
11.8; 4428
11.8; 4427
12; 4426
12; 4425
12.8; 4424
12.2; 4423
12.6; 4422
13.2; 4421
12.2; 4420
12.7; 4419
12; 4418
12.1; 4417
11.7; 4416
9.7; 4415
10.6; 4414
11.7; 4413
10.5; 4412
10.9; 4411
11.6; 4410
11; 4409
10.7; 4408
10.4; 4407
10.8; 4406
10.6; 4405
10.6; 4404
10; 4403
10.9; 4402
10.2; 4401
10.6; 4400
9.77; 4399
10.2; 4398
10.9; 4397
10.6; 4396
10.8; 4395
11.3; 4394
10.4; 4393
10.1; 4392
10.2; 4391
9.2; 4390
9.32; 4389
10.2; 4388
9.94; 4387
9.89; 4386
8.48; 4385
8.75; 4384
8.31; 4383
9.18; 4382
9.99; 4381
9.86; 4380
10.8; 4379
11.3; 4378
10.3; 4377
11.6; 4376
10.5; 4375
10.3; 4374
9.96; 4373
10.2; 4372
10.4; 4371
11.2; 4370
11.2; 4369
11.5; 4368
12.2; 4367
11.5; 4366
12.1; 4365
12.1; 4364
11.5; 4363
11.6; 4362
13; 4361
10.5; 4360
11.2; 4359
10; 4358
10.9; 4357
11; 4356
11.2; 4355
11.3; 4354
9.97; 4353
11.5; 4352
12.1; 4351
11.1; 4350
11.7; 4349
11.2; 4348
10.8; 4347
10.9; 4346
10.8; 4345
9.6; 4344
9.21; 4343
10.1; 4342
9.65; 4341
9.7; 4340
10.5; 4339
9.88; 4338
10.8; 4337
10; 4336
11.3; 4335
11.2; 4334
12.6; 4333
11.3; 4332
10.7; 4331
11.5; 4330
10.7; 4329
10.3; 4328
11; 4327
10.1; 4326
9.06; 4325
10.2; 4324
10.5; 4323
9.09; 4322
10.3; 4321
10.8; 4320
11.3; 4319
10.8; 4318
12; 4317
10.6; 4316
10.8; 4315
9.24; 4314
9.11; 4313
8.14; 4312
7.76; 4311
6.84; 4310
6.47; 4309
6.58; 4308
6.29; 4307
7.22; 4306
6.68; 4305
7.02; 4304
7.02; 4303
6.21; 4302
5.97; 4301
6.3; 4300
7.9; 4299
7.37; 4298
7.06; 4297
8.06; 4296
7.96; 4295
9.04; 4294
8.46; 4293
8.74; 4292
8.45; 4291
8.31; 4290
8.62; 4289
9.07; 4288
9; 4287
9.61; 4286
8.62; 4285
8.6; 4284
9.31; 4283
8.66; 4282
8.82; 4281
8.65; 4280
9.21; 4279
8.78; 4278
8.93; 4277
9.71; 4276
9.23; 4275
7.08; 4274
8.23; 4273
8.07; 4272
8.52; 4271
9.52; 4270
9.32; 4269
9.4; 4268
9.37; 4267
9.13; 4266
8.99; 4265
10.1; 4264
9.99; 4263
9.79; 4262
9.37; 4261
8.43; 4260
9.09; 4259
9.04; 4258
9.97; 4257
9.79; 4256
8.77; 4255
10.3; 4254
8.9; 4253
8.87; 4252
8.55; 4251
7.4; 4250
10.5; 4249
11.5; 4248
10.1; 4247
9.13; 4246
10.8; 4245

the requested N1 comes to 1.0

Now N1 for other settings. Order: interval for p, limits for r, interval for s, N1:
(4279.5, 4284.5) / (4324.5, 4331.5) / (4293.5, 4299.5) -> 1.7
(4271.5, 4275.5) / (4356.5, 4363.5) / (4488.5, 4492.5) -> 0.1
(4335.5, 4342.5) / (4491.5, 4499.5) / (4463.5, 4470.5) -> 0.6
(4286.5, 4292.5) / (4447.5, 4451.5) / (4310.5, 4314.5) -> 2.0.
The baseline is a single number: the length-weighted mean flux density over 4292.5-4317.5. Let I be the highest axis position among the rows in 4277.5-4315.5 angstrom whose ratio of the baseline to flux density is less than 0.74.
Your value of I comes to 4315 angstrom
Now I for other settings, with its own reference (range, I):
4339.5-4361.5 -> 4361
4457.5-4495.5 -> 4495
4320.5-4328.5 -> 4327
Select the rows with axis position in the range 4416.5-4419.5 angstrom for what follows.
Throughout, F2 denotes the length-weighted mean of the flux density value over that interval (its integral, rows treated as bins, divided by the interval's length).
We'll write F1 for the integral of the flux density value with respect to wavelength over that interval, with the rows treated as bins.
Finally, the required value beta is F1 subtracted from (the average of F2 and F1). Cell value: -12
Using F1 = 37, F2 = 12.3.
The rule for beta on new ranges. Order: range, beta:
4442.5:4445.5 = -12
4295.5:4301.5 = -18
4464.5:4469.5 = -24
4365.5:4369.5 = -17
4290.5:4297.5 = -25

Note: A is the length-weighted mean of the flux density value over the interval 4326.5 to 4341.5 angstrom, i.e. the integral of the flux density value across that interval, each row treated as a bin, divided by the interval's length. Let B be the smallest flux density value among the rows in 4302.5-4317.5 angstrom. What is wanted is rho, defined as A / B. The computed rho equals 1.7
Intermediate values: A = 11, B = 6.29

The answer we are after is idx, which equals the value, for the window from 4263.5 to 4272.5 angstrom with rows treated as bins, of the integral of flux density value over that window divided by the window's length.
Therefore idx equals 9.2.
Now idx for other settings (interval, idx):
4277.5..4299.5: 8.6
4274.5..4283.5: 9.0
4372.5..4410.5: 10.3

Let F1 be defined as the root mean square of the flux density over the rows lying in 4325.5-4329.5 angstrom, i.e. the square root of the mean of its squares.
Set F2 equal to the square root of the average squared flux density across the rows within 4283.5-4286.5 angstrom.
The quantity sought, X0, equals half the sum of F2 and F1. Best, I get 9.7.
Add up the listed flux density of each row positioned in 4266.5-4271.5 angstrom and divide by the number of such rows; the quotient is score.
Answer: 9.2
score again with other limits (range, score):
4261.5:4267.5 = 9.6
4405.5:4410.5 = 10.9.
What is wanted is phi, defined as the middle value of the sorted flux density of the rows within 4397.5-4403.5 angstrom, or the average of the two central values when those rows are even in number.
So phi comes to 10.2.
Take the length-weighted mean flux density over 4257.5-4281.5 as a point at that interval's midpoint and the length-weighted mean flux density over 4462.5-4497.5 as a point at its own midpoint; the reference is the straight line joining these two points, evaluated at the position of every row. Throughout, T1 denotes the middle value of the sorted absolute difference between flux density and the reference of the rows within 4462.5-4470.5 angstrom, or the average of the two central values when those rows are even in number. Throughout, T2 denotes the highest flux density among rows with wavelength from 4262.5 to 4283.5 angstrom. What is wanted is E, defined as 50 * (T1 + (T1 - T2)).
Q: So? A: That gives -458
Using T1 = 0.47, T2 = 10.1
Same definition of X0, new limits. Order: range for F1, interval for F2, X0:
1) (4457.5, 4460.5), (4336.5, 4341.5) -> 10.8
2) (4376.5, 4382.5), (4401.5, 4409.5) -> 10.4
